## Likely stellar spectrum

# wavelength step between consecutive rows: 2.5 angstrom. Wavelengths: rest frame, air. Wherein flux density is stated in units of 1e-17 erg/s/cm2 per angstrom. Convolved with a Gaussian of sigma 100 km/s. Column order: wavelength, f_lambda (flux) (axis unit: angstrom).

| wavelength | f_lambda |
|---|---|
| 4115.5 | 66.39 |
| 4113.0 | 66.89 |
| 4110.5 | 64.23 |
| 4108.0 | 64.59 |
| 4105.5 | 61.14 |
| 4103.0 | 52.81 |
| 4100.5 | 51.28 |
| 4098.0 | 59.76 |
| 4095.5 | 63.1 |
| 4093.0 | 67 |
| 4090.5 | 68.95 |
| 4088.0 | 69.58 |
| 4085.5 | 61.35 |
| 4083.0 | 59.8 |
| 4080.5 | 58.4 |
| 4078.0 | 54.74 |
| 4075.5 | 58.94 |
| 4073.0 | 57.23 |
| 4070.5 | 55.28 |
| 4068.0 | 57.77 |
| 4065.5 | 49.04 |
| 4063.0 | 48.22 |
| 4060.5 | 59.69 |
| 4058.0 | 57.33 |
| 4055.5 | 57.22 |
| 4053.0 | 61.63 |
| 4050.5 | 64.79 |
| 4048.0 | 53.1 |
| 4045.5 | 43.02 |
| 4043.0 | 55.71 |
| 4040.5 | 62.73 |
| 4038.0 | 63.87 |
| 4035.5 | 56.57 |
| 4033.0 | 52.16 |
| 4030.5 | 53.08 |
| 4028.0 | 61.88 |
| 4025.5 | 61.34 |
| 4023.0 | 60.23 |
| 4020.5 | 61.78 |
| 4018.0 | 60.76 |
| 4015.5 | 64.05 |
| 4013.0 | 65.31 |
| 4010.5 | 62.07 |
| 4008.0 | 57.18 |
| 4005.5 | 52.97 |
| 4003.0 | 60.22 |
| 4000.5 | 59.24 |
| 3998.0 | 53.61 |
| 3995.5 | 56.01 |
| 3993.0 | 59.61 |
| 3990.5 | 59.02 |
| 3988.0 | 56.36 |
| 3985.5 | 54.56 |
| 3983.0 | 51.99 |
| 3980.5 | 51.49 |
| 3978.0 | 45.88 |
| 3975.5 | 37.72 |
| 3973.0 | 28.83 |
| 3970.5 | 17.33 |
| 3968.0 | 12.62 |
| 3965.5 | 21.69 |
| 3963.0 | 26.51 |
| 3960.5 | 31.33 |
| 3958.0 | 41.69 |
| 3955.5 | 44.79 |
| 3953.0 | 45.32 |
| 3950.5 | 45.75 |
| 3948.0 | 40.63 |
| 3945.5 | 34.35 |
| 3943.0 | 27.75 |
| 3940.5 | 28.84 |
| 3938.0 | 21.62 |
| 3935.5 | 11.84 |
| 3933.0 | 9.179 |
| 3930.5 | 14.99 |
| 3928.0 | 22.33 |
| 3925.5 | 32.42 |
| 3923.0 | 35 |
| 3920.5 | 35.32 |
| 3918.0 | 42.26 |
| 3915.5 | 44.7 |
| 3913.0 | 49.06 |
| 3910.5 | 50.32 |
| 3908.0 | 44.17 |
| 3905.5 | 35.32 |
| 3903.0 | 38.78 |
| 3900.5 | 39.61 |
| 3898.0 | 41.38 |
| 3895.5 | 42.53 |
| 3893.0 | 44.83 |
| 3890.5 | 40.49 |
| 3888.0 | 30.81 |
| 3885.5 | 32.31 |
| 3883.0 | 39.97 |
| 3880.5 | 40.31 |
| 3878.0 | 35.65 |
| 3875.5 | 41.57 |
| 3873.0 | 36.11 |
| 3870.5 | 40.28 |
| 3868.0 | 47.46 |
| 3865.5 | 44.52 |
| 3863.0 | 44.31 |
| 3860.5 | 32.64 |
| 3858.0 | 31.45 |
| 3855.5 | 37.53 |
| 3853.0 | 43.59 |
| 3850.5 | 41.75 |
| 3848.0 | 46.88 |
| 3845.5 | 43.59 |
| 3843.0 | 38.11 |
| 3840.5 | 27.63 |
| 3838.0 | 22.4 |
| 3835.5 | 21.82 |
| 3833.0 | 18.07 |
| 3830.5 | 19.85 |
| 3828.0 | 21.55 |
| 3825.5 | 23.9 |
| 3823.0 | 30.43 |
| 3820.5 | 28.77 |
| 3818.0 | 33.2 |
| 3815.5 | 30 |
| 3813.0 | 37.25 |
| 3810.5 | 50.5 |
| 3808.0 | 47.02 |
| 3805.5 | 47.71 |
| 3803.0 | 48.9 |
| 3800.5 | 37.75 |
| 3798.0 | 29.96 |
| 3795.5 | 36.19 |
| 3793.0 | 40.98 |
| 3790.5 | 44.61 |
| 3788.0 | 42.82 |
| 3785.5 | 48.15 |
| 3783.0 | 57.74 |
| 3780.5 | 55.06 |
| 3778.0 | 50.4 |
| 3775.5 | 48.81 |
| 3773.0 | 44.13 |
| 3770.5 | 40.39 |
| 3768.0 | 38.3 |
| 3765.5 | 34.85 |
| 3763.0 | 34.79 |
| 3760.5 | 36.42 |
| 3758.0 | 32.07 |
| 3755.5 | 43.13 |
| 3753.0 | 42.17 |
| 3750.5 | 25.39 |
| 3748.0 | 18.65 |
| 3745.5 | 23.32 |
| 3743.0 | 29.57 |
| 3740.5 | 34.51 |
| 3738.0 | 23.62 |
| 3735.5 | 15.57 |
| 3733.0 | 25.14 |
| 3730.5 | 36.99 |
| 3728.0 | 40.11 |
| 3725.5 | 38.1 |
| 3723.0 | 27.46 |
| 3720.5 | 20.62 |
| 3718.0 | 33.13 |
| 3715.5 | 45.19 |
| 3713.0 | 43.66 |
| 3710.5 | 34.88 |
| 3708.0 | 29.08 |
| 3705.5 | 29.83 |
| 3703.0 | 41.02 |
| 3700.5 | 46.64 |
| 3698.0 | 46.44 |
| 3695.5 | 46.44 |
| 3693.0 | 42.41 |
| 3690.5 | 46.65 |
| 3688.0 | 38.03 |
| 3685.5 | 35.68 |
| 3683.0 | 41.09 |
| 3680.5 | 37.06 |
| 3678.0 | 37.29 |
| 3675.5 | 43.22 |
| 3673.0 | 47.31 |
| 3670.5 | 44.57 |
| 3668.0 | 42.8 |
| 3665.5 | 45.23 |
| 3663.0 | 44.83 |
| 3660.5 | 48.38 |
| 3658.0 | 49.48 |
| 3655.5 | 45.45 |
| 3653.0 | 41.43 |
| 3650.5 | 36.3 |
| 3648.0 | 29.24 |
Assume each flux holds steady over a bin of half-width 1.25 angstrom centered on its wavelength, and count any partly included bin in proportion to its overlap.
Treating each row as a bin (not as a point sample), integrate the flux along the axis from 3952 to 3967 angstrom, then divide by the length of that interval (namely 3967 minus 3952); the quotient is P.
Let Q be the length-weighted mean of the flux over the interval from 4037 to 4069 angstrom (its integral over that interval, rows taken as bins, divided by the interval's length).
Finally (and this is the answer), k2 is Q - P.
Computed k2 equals 22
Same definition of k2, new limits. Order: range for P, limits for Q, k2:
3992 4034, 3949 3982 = -24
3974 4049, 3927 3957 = -27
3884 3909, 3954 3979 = -8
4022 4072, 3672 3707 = -15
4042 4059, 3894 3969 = -22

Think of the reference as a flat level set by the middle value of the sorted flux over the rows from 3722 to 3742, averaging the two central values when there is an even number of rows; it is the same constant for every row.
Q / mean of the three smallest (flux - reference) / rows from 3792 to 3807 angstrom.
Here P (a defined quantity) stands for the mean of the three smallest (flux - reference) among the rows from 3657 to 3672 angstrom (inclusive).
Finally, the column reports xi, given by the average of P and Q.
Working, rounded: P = 13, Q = 4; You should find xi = 8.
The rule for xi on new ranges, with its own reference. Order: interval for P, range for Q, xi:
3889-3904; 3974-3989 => 11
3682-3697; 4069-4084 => 16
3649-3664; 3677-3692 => 8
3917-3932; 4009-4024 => 11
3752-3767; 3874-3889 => 2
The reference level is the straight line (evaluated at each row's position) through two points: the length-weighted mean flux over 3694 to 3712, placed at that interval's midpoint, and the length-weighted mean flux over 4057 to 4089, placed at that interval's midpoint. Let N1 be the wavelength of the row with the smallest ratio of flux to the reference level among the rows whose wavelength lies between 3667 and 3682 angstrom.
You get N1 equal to 3680.5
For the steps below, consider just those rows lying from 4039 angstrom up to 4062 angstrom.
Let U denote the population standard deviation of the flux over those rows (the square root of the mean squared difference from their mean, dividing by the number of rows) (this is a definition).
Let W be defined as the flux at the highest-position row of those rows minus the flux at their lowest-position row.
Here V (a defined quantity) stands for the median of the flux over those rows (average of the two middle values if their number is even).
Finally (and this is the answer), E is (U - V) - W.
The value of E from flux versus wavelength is -48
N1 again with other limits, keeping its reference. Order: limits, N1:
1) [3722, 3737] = 3735.5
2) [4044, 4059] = 4045.5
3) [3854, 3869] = 3858.0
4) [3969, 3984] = 3970.5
